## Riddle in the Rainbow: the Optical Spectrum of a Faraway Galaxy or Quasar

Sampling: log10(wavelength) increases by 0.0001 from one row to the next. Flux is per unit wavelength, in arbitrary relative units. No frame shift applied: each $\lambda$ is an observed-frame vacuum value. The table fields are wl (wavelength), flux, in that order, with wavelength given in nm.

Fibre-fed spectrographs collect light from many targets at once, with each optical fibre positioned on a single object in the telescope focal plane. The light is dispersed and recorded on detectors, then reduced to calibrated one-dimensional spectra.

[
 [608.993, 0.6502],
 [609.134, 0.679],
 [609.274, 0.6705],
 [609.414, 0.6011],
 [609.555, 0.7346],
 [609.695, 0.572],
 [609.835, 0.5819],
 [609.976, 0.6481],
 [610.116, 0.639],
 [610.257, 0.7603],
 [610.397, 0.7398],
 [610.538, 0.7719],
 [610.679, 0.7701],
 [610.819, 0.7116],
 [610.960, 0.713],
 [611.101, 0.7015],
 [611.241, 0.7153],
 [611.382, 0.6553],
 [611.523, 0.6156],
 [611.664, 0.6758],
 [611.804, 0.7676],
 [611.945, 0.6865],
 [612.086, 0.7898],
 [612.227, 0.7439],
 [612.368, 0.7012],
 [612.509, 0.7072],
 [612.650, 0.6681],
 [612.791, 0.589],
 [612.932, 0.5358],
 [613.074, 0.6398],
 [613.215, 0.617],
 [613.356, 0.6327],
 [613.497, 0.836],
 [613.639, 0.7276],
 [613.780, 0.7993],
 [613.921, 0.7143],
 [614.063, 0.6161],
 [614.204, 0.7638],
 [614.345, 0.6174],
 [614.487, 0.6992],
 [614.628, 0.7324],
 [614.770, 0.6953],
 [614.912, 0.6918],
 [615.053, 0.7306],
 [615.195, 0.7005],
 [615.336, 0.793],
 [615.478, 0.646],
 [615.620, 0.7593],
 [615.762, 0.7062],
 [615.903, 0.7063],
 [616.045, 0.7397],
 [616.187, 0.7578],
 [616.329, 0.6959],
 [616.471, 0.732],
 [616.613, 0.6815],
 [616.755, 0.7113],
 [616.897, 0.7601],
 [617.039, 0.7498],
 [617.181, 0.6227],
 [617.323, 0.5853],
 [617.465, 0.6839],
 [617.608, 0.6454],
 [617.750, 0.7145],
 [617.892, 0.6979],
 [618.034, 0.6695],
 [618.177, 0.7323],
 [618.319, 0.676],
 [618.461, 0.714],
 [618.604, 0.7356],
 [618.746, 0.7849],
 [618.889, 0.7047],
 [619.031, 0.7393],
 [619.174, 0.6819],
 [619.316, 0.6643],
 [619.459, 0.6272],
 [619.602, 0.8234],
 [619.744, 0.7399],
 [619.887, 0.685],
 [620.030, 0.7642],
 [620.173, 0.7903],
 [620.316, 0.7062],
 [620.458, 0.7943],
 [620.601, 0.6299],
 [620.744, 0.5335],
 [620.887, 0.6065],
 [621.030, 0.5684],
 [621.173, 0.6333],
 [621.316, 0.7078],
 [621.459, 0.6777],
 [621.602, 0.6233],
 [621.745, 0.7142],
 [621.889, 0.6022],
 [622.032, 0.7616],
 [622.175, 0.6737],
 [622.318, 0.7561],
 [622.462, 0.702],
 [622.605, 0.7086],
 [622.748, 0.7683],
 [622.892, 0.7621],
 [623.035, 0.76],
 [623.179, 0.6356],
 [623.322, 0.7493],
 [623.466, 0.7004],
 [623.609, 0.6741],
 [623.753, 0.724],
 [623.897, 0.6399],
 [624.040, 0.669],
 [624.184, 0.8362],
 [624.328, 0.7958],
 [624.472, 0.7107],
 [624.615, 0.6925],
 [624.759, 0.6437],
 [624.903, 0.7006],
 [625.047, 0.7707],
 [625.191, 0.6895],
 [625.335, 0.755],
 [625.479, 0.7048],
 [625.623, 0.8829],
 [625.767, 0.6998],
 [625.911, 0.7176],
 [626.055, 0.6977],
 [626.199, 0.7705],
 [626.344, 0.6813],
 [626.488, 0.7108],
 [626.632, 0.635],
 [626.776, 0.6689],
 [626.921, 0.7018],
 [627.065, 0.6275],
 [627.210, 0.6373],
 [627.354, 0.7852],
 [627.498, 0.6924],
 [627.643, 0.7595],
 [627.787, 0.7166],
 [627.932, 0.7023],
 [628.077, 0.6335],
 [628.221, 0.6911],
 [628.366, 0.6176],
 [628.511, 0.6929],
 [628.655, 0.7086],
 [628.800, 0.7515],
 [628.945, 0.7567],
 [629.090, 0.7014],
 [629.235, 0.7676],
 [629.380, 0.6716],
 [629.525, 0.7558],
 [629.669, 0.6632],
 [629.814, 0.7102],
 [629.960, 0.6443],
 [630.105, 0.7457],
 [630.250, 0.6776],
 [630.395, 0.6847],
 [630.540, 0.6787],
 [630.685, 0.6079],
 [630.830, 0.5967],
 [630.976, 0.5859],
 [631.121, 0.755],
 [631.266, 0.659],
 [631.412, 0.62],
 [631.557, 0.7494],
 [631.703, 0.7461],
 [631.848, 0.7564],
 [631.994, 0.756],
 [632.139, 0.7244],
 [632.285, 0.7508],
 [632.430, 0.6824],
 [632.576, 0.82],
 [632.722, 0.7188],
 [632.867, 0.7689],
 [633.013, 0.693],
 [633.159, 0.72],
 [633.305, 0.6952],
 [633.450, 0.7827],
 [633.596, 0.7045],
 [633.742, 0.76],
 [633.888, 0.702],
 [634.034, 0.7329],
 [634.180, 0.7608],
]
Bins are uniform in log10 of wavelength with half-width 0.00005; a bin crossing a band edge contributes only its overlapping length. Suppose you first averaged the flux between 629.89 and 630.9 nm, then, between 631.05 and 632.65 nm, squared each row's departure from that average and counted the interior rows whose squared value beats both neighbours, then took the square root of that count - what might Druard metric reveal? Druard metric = 1.73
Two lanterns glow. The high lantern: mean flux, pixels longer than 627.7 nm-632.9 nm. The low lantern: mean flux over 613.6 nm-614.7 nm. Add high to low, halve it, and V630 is 0.705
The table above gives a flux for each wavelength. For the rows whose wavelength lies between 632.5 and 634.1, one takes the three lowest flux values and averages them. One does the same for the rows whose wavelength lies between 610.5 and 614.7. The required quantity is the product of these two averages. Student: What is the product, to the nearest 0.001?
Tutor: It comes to 0.404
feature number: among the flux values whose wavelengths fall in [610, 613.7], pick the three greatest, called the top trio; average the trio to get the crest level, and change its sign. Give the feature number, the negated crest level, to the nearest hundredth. -0.80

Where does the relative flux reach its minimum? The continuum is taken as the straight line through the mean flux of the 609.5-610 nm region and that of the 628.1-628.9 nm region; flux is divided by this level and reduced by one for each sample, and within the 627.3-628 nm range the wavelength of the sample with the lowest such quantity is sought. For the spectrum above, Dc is 627.498 nm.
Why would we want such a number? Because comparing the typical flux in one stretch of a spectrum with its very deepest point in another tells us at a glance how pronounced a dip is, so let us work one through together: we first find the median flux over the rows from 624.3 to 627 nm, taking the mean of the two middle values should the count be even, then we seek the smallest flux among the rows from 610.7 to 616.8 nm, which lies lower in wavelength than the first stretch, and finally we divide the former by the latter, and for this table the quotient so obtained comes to 1.31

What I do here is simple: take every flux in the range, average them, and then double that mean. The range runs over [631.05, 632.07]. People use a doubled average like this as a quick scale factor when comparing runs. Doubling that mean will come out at 1.44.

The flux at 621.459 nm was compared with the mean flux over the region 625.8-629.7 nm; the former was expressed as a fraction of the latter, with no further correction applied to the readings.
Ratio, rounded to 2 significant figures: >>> 0.97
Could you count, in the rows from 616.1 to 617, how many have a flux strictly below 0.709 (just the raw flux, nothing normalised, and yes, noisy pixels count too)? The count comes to 2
